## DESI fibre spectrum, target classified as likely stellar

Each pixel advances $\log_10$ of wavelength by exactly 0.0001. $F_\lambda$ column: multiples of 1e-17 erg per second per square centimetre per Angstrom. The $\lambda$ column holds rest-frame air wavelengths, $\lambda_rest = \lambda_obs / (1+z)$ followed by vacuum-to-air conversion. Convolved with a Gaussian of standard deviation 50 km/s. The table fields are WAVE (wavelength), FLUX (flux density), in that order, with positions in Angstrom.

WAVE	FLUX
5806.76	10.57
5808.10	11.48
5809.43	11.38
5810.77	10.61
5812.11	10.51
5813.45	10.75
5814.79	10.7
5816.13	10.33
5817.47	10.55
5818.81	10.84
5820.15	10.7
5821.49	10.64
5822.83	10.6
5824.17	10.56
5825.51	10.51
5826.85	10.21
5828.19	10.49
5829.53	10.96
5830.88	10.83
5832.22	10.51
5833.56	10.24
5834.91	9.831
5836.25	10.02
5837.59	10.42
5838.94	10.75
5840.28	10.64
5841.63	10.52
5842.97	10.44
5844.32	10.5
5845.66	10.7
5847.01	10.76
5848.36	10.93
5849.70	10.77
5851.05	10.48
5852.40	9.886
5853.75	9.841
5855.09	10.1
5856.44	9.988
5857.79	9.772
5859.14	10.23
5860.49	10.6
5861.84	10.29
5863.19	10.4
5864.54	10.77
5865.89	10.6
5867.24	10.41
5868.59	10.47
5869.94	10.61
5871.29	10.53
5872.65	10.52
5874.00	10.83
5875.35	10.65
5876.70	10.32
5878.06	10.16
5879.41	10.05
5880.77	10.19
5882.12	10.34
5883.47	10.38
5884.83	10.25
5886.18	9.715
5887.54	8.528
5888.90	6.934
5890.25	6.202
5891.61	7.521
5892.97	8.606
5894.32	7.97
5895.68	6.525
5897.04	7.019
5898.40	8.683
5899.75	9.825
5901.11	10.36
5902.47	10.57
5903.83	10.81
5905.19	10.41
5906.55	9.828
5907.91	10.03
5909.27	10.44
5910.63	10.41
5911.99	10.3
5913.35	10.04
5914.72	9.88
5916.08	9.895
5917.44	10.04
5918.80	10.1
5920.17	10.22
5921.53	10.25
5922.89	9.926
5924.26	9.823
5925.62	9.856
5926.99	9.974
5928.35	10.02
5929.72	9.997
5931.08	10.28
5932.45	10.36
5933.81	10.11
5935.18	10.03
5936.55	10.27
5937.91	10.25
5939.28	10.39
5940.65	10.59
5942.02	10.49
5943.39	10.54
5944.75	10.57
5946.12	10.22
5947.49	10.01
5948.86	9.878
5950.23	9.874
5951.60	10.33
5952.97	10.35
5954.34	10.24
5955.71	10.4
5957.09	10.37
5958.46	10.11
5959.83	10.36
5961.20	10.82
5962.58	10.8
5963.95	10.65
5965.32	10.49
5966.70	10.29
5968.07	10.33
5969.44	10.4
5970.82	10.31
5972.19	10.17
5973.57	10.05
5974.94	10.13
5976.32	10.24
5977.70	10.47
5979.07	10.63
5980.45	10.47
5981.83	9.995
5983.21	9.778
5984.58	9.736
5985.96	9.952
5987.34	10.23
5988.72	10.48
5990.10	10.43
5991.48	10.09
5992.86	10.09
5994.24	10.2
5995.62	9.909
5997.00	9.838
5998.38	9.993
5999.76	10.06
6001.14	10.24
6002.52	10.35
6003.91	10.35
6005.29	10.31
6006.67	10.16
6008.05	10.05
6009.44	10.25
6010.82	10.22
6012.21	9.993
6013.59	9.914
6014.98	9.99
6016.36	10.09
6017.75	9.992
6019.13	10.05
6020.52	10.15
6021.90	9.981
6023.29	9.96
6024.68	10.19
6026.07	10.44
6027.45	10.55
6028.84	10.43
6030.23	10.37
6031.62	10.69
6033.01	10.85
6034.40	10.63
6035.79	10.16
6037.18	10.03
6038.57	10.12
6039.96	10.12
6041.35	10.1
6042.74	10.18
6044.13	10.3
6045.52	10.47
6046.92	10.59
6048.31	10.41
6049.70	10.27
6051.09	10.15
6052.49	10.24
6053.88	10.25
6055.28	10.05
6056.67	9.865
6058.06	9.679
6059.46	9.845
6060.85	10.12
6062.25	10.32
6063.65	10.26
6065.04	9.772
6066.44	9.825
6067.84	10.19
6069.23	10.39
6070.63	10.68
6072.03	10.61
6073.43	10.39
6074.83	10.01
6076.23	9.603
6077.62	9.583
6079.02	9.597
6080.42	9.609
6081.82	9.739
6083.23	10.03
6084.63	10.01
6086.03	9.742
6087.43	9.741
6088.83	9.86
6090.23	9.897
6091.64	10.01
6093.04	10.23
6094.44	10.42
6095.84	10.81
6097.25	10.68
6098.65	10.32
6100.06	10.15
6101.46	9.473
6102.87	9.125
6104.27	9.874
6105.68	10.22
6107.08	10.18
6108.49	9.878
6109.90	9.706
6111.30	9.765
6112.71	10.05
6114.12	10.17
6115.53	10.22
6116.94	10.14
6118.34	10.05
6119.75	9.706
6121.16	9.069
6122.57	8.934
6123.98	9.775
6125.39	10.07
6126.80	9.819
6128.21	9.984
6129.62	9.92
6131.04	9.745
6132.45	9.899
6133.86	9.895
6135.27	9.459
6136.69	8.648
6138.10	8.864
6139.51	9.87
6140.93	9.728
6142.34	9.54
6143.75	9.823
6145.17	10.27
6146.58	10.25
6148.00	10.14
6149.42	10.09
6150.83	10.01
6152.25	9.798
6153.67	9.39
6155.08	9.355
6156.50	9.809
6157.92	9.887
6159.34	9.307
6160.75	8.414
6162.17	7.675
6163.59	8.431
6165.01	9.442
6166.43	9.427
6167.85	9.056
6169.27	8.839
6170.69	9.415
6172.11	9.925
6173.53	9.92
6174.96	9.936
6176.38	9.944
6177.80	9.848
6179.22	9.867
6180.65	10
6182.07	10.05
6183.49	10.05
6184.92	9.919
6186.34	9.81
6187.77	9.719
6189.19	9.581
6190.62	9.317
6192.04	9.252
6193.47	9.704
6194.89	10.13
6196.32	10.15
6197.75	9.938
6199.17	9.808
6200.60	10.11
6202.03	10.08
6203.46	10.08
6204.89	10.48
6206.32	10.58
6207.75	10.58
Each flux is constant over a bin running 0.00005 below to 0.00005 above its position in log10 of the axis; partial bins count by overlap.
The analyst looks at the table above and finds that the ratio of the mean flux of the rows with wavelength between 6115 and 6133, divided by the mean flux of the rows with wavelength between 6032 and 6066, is 0.960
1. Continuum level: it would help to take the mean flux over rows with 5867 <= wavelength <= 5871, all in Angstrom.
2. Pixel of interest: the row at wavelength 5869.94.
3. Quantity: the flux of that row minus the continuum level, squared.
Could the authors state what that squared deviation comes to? 0.01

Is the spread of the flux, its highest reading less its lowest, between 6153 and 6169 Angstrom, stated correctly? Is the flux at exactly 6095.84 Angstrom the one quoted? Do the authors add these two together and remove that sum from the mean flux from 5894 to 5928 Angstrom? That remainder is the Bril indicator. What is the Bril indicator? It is -3.3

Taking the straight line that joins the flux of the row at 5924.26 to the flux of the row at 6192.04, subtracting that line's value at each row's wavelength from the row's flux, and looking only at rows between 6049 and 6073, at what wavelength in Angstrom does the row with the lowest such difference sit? 6058.06 Angstrom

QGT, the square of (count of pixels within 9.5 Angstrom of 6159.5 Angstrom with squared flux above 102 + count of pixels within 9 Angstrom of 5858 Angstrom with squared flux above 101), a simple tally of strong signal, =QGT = 81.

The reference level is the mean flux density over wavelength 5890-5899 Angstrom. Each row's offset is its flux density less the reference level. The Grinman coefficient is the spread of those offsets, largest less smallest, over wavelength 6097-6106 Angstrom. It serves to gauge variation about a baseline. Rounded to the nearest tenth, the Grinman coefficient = 1.6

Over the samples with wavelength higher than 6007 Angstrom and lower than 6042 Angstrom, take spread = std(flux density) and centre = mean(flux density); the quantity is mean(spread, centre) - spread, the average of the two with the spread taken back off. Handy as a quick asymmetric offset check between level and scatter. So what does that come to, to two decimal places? 4.98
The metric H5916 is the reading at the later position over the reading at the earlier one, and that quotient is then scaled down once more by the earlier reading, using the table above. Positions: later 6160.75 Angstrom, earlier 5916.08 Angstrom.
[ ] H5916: 0.086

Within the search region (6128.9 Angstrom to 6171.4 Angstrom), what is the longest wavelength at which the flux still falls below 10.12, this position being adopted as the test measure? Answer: 6170.69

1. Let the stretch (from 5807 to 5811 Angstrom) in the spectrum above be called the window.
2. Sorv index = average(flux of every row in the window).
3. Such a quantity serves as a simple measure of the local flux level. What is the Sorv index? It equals 11.2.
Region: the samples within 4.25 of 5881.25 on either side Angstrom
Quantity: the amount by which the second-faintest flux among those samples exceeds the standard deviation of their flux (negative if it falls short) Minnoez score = 10.0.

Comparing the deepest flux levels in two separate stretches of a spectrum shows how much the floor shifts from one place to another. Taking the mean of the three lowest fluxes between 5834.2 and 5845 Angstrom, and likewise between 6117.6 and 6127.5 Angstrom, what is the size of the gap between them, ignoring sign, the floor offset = 0.9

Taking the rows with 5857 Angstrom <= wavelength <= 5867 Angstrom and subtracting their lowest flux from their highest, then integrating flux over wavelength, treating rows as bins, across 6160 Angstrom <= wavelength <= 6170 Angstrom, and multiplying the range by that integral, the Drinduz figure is 87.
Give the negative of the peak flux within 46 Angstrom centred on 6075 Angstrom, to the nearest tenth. -10.8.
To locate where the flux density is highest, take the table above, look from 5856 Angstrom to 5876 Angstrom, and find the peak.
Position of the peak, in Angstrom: 5874.00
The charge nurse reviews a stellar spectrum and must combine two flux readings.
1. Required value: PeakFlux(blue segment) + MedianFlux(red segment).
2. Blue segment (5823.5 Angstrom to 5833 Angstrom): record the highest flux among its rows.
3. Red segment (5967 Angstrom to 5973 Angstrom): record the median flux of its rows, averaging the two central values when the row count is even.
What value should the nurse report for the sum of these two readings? 21.3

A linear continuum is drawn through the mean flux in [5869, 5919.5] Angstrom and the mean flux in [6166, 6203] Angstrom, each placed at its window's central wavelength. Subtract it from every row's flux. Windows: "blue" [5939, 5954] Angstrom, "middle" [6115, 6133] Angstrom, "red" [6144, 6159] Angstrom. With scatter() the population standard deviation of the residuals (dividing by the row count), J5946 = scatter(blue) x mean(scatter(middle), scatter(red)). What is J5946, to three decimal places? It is 0.087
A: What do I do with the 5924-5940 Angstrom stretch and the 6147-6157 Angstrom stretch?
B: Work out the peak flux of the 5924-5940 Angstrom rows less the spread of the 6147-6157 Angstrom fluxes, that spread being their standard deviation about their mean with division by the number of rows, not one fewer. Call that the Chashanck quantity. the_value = 10.1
